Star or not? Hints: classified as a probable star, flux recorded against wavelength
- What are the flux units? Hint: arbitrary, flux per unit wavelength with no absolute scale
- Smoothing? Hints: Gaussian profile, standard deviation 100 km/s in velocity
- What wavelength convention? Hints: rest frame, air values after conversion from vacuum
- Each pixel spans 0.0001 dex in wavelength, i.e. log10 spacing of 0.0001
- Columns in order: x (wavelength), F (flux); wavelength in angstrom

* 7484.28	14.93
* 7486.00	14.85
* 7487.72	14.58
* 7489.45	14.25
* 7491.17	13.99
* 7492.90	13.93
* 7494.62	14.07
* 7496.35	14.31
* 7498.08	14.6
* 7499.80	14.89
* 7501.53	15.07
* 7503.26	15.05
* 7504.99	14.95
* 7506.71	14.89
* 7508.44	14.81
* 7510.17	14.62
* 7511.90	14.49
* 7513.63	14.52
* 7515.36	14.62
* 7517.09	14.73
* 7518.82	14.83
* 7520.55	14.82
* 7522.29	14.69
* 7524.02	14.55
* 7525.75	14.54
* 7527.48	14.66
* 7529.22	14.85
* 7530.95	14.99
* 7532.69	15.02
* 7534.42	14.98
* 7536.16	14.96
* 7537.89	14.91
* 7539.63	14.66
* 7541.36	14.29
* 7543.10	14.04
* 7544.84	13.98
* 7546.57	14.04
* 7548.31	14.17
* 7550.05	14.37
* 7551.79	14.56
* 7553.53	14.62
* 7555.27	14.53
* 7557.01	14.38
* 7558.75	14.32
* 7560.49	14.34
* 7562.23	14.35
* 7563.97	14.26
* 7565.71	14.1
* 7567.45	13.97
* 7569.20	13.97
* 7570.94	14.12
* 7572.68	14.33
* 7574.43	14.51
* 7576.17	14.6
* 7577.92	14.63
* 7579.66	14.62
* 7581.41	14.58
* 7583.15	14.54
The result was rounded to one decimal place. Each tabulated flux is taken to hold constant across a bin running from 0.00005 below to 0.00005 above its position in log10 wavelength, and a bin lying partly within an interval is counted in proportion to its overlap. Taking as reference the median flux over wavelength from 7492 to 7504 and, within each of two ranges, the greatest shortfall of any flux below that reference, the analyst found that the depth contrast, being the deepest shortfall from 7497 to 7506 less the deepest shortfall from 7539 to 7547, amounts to -0.6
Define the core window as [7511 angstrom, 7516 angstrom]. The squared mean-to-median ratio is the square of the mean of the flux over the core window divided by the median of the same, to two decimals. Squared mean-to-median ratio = 1.00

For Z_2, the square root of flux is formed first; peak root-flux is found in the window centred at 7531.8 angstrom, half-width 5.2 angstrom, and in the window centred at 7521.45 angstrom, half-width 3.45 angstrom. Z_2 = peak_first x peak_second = 14.9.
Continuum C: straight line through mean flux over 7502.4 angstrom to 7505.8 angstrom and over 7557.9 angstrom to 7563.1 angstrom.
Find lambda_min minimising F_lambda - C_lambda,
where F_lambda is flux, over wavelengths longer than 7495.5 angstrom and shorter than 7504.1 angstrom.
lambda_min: 7496.35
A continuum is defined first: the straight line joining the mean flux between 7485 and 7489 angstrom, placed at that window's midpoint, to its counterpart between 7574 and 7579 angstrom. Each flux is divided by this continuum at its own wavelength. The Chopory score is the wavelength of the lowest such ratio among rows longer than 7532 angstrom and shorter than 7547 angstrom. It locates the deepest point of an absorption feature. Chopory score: 7544.84 angstrom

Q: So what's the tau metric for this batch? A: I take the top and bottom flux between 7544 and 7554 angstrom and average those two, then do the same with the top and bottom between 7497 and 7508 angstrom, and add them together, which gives 29.1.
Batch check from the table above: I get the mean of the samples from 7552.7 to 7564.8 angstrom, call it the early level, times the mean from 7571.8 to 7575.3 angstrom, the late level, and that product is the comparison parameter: 208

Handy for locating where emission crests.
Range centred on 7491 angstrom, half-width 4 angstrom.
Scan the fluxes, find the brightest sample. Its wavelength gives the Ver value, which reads 7487.72 angstrom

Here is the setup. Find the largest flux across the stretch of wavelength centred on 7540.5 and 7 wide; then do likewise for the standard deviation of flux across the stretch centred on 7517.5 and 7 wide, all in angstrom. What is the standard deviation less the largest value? -14.8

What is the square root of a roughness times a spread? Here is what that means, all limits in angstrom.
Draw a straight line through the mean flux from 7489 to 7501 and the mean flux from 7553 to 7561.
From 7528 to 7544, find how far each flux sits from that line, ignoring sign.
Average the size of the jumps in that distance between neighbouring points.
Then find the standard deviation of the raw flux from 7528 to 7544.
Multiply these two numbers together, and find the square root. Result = 0.20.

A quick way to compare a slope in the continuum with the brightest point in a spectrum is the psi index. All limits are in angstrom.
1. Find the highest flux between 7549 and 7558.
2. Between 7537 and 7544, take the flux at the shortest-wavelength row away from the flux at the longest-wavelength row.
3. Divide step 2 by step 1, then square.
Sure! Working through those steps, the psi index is 0.0035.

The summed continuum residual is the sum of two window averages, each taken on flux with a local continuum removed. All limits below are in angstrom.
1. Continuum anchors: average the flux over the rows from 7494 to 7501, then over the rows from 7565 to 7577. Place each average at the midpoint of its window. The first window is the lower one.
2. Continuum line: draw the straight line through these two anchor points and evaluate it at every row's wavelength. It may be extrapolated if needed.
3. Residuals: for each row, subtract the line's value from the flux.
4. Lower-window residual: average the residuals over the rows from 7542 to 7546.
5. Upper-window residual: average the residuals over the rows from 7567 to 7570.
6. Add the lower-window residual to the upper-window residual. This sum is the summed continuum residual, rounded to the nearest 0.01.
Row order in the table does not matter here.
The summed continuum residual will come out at -0.57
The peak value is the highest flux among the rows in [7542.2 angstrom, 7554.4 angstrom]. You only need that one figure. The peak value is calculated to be 14.62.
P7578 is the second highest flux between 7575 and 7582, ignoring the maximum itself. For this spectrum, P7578 14.62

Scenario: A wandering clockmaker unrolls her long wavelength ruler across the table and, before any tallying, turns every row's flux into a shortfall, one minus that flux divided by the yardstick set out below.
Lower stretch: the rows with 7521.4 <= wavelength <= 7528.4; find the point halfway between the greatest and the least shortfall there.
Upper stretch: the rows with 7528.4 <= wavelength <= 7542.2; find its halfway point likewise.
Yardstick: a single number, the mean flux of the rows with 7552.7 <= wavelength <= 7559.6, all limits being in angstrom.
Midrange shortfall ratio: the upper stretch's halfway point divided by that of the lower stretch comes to 1.3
